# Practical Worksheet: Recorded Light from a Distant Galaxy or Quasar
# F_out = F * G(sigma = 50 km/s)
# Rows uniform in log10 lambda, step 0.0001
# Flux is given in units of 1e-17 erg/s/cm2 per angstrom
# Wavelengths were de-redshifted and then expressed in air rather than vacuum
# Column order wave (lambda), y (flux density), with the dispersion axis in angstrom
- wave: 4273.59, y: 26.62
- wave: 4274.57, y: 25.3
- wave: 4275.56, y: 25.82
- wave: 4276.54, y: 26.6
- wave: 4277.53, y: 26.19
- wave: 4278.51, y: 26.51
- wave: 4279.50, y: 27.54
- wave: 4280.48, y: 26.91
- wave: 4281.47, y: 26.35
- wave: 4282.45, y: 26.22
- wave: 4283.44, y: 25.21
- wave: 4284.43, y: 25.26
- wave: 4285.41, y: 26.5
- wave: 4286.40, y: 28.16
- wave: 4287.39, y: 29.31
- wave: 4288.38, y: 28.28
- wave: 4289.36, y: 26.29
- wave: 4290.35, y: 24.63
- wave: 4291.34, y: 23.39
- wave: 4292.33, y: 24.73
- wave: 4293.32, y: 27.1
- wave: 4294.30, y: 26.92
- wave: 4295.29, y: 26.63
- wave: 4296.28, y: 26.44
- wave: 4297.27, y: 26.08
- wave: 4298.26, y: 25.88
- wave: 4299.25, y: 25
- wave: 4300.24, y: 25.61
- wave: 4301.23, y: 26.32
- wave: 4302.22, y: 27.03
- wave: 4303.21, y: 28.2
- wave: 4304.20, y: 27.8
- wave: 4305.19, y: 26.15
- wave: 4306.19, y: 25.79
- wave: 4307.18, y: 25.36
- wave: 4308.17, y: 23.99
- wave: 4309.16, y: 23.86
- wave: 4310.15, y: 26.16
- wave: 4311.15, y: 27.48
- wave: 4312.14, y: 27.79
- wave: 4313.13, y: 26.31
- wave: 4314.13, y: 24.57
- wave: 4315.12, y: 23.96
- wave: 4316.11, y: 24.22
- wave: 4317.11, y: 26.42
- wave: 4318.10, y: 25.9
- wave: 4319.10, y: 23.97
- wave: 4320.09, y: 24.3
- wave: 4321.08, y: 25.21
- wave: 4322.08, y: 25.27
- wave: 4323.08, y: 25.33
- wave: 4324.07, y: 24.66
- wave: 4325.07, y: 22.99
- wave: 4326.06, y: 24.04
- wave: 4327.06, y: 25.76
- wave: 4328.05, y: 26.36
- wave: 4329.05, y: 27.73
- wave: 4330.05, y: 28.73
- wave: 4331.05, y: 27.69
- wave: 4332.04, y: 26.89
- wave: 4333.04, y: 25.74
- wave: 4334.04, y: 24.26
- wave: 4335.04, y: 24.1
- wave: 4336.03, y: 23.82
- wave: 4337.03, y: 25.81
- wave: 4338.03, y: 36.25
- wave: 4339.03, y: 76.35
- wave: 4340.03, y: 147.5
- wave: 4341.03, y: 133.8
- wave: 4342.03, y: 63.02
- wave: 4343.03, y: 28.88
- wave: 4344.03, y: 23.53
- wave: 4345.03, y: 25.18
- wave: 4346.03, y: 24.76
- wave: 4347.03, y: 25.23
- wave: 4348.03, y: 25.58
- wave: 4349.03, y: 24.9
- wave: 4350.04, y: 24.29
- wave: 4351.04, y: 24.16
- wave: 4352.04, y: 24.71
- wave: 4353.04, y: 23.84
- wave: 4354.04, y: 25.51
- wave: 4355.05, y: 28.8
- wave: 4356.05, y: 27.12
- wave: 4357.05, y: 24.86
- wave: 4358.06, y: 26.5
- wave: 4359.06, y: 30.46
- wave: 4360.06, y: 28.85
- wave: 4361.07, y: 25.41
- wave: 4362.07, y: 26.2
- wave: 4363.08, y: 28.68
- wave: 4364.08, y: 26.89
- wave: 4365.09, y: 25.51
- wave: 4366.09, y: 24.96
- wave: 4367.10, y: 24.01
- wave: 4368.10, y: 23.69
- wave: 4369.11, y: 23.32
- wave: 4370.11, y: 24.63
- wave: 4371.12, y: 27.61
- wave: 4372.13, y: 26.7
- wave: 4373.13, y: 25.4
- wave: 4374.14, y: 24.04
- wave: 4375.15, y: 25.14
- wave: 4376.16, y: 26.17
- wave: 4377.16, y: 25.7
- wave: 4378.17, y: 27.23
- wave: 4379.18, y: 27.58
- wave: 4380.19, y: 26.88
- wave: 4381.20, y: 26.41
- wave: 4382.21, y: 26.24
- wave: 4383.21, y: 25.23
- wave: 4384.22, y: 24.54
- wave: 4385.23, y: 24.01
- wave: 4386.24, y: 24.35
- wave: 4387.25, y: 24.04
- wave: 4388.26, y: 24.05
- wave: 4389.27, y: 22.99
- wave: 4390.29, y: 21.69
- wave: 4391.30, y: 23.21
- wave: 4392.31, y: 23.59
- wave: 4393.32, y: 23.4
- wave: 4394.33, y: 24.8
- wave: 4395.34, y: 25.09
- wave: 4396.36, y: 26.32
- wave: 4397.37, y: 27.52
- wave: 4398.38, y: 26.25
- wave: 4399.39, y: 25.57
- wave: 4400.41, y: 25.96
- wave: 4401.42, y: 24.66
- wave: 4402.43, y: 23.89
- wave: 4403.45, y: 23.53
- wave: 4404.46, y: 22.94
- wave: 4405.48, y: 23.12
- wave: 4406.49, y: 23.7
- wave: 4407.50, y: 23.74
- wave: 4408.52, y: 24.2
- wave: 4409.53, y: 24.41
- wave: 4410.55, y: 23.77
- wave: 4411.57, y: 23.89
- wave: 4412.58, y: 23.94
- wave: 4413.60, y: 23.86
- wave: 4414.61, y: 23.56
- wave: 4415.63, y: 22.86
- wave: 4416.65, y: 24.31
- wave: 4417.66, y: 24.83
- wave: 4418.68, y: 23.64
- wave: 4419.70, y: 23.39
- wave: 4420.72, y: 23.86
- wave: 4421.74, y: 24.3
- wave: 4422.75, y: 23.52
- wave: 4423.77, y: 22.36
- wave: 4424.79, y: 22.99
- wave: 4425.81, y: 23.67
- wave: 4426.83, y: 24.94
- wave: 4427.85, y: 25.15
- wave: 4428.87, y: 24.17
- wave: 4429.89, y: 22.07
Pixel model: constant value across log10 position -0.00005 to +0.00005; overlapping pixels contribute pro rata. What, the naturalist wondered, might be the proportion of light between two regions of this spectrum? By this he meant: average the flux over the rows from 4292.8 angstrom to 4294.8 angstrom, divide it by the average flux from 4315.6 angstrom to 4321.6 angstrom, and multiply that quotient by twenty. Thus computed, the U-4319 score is 21.6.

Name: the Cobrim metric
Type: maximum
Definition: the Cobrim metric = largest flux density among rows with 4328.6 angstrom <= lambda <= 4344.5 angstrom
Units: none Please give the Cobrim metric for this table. 147.5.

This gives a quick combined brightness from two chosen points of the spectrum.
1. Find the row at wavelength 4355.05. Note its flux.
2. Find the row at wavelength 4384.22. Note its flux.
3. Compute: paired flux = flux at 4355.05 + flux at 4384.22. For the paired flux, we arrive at 53.3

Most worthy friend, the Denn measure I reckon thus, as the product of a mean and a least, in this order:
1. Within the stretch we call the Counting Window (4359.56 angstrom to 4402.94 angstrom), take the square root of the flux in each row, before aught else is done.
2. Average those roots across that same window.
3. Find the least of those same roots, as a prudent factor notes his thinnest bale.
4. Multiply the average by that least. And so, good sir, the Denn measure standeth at 23.4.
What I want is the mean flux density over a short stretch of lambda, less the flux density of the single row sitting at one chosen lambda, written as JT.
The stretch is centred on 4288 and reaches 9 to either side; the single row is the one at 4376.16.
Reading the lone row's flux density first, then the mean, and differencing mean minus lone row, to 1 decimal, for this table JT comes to 0.3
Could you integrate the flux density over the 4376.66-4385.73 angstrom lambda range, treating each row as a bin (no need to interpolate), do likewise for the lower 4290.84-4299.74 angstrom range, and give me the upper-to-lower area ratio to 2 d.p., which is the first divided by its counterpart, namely 1.03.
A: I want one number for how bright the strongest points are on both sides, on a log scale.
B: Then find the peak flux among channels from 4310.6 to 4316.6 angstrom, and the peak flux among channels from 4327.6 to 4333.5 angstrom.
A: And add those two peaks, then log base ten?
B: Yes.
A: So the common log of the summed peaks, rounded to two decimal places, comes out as 1.75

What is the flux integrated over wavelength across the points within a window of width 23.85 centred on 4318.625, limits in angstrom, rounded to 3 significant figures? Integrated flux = 607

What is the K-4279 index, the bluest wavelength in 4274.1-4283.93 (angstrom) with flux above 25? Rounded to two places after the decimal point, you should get 4274.57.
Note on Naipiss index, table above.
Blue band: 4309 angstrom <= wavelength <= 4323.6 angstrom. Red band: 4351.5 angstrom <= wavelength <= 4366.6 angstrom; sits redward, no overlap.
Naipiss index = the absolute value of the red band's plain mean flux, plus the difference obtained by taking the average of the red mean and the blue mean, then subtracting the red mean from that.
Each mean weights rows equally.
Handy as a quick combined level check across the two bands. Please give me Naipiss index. 26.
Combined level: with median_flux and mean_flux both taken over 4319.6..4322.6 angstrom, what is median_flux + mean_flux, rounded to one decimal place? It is 50.1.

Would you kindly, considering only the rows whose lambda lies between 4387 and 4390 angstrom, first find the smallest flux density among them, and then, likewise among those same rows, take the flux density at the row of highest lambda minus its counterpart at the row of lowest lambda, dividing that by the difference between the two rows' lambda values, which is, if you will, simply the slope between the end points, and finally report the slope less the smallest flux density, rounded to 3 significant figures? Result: -23.5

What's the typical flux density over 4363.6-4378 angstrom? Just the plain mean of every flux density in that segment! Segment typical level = 25.3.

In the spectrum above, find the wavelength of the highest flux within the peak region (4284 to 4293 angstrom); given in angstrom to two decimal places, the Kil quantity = 4287.39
